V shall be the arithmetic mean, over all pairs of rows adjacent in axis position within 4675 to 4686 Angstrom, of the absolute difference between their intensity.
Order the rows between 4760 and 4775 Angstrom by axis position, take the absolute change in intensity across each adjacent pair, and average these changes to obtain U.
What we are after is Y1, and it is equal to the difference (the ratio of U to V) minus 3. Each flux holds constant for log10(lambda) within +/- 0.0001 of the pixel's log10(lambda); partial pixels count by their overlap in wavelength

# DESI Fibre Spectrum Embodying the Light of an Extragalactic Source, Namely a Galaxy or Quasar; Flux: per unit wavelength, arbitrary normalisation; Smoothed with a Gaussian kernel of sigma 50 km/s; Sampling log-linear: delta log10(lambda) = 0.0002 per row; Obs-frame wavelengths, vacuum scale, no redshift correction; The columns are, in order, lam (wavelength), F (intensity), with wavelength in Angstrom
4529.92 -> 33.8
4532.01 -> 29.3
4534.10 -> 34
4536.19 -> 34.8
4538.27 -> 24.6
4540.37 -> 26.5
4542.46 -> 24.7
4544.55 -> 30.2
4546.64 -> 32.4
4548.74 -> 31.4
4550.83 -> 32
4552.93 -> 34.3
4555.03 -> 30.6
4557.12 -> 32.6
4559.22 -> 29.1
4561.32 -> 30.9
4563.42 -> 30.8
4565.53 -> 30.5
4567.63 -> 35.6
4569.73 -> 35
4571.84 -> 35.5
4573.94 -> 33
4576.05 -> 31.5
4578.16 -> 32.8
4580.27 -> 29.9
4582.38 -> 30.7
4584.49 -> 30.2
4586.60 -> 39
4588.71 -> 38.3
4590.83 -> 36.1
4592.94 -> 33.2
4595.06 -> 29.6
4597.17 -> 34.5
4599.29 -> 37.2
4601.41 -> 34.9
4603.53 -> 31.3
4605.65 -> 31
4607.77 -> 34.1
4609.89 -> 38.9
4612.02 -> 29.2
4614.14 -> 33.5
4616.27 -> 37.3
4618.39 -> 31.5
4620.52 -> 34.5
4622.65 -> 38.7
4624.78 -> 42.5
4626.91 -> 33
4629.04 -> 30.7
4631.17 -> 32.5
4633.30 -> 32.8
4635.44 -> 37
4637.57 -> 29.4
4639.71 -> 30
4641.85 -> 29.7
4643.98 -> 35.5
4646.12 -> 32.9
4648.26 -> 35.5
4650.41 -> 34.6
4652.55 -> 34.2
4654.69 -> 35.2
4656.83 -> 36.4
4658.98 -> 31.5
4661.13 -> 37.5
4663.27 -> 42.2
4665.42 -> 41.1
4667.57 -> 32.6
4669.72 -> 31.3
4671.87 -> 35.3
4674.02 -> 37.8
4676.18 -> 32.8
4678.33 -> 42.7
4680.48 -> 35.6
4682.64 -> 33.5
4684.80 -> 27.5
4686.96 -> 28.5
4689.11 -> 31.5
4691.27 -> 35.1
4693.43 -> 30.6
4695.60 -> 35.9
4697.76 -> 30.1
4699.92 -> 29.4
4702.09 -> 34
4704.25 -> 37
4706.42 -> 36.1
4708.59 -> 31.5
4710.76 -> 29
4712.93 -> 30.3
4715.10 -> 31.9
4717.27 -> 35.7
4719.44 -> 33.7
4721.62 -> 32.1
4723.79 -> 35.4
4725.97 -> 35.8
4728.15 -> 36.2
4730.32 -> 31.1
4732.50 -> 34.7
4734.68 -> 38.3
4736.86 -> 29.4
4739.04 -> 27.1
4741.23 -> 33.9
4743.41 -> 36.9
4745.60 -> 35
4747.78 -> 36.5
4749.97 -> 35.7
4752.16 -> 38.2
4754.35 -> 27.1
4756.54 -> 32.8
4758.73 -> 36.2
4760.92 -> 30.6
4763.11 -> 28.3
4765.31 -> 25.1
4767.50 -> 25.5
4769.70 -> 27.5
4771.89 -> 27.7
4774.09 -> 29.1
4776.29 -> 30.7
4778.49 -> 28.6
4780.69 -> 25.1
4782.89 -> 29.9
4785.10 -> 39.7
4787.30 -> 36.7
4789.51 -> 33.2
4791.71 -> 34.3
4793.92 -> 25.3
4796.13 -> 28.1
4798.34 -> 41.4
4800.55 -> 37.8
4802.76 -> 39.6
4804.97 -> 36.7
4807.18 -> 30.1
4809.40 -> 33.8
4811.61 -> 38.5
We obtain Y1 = -2.75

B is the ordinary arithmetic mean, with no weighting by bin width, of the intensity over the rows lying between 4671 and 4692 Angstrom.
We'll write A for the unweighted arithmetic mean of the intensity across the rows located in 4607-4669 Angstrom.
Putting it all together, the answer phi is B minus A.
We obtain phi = -1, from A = 34.6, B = 34.0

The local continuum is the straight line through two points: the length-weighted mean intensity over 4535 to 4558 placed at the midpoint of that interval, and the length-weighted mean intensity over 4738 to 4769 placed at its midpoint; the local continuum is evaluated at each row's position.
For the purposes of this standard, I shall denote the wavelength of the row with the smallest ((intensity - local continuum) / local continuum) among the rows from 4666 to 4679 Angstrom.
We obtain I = 4669.72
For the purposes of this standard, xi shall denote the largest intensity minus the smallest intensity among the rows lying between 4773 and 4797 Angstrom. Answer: 15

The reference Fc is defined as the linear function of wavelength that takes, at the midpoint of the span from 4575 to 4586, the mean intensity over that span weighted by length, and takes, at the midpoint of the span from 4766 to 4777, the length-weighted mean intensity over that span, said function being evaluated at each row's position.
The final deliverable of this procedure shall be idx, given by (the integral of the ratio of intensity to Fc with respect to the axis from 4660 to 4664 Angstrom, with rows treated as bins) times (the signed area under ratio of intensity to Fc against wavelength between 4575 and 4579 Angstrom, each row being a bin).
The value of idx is 22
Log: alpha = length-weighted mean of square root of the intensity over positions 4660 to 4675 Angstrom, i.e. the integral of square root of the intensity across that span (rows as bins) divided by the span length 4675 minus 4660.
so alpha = 6.06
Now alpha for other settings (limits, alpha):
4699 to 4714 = 5.69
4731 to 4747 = 5.79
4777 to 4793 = 5.67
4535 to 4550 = 5.41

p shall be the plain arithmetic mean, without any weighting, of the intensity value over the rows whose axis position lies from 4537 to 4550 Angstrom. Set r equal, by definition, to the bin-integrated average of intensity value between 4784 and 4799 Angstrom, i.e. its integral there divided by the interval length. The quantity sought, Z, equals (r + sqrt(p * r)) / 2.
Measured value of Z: 32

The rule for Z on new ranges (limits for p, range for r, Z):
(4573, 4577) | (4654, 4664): 35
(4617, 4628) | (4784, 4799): 34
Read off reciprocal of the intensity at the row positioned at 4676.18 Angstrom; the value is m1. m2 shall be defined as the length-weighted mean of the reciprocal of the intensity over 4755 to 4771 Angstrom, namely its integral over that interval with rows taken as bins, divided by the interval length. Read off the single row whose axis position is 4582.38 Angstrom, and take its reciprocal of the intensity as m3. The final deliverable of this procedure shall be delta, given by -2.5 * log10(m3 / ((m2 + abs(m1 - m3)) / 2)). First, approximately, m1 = 0.030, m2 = 0.035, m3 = 0.033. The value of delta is -0.62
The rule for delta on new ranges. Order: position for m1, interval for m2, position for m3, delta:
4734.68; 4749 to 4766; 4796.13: -0.59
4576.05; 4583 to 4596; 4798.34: -0.29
